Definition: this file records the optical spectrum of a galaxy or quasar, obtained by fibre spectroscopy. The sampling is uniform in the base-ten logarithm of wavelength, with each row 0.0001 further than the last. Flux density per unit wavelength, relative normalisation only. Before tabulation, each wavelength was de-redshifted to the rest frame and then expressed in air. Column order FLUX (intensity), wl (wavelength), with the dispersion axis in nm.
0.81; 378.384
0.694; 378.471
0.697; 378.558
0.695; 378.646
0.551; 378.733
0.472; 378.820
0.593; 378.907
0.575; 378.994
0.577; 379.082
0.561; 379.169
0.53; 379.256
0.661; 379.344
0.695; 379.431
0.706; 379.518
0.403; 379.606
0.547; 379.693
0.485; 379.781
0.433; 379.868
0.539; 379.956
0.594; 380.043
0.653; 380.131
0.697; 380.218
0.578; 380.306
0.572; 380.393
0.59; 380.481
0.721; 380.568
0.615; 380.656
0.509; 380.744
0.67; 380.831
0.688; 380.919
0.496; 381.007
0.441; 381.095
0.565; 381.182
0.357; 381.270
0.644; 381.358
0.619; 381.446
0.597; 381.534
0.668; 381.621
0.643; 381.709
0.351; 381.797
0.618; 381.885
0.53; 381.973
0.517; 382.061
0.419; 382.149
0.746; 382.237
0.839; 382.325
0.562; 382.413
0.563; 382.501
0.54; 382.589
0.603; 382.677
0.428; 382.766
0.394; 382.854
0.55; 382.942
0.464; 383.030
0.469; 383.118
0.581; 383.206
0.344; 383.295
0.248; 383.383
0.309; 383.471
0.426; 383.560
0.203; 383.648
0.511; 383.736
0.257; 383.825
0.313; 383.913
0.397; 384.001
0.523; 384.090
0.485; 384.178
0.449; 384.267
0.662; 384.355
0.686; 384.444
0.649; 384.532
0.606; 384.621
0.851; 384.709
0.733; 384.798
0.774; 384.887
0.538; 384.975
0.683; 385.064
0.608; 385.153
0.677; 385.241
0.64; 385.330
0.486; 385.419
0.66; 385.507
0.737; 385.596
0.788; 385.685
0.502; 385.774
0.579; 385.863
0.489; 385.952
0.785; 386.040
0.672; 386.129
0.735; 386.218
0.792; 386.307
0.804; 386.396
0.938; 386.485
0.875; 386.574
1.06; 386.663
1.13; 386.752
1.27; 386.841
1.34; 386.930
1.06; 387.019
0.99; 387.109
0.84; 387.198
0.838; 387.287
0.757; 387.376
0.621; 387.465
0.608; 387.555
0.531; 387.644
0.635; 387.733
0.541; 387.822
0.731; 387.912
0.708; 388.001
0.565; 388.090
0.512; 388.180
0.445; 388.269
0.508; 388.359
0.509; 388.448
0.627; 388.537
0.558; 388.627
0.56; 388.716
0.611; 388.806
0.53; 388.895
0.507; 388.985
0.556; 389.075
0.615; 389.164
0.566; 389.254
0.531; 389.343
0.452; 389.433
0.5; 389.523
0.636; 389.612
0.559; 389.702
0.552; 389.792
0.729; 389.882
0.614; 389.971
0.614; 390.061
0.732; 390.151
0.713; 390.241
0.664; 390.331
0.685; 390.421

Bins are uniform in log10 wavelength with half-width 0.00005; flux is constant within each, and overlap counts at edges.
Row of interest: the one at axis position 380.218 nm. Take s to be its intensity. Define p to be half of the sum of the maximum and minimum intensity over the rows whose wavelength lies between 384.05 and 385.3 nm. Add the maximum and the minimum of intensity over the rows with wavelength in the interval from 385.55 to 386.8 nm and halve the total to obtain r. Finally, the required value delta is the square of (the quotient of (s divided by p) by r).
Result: 1.8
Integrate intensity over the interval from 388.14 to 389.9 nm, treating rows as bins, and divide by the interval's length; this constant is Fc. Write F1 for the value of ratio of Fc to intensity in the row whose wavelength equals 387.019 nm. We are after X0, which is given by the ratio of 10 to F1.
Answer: 19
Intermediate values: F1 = 0.52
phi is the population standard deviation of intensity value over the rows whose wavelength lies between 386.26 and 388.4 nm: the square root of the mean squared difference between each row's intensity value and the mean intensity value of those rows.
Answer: 0.243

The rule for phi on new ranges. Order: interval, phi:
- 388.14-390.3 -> 0.076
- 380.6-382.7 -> 0.112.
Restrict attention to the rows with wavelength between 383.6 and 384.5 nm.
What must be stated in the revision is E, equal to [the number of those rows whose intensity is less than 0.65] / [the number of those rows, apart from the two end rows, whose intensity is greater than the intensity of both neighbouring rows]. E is 4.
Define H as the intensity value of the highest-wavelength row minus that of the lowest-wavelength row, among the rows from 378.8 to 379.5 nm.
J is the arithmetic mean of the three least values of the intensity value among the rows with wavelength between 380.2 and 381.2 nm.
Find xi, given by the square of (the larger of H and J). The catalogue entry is 0.23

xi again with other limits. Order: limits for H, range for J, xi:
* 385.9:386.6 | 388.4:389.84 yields 0.24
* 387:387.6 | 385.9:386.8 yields 0.40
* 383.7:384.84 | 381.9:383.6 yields 0.09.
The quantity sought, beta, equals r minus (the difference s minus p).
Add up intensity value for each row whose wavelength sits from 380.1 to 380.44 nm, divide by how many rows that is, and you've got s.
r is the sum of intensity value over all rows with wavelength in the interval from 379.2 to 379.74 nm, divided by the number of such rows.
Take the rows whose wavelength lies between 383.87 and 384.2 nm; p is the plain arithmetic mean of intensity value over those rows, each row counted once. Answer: 0.39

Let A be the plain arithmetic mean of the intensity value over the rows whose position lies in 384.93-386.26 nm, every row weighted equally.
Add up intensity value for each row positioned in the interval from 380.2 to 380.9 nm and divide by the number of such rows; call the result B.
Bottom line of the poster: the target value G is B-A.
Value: -0.02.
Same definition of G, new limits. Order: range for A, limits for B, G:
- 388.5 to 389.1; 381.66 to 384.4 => -0.08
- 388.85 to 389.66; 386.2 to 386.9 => 0.41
